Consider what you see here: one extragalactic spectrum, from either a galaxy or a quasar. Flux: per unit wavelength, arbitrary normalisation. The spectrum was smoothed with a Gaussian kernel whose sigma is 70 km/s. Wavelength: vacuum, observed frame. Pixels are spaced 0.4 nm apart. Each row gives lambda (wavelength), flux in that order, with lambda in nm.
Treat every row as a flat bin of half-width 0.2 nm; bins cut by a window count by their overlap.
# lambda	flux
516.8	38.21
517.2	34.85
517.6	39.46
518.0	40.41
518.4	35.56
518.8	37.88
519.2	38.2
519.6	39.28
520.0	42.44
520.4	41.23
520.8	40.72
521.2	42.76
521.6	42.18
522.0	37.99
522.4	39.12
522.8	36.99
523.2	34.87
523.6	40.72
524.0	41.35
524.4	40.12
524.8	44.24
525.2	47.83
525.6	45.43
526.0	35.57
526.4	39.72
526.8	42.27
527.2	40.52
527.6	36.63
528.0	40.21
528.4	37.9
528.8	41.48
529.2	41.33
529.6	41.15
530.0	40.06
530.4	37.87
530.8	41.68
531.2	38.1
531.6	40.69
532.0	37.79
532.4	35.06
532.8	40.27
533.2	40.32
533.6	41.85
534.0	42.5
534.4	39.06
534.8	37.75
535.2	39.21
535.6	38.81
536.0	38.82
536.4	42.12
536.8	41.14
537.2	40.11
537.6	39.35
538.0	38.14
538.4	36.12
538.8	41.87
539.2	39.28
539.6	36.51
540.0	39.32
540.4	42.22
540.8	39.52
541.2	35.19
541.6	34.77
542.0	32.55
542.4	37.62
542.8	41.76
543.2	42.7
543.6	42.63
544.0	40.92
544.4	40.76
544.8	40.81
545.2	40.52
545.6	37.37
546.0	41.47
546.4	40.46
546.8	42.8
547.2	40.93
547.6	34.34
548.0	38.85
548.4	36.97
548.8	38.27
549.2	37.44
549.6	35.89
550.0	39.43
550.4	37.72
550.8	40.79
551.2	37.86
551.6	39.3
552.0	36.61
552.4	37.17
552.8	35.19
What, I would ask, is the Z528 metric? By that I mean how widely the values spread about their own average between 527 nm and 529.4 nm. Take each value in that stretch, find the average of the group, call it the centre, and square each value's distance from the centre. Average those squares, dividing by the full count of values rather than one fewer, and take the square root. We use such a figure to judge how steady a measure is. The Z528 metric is 1.8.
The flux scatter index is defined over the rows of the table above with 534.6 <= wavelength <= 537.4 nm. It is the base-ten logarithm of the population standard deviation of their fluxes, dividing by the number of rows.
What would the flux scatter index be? 0.15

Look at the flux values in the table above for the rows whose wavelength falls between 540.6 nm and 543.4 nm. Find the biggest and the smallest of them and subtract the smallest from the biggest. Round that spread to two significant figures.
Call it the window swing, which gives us 10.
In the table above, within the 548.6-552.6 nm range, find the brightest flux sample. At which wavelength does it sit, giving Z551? 550.8 nm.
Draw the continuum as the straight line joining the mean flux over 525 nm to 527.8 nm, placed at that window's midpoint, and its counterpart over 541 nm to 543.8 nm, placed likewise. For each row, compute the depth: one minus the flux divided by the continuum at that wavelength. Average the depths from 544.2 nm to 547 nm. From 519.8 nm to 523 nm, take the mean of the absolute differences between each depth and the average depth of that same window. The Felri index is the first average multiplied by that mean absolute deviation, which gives -0.0032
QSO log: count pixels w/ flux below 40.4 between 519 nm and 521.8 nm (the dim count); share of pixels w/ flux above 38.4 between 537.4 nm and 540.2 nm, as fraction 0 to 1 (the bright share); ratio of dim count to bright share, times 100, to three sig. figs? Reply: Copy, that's 350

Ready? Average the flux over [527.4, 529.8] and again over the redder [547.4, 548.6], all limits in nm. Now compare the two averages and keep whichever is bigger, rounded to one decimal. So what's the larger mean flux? 39.8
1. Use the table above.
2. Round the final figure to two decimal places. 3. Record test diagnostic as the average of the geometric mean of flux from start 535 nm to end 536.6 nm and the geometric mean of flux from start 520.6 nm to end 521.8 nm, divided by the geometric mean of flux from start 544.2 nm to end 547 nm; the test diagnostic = 1.01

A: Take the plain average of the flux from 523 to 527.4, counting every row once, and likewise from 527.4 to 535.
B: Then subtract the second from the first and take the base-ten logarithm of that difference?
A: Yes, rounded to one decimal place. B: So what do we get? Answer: 0.2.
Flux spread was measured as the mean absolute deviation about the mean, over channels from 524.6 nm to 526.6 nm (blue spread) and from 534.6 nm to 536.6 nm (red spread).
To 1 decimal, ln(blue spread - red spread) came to 1.0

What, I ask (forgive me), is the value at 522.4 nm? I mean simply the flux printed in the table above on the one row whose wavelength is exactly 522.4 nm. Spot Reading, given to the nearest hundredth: 39.12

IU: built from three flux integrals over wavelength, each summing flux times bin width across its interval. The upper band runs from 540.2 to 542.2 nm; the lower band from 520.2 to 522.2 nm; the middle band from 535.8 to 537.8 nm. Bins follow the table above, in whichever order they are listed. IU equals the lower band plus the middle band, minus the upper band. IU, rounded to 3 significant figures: 88.9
